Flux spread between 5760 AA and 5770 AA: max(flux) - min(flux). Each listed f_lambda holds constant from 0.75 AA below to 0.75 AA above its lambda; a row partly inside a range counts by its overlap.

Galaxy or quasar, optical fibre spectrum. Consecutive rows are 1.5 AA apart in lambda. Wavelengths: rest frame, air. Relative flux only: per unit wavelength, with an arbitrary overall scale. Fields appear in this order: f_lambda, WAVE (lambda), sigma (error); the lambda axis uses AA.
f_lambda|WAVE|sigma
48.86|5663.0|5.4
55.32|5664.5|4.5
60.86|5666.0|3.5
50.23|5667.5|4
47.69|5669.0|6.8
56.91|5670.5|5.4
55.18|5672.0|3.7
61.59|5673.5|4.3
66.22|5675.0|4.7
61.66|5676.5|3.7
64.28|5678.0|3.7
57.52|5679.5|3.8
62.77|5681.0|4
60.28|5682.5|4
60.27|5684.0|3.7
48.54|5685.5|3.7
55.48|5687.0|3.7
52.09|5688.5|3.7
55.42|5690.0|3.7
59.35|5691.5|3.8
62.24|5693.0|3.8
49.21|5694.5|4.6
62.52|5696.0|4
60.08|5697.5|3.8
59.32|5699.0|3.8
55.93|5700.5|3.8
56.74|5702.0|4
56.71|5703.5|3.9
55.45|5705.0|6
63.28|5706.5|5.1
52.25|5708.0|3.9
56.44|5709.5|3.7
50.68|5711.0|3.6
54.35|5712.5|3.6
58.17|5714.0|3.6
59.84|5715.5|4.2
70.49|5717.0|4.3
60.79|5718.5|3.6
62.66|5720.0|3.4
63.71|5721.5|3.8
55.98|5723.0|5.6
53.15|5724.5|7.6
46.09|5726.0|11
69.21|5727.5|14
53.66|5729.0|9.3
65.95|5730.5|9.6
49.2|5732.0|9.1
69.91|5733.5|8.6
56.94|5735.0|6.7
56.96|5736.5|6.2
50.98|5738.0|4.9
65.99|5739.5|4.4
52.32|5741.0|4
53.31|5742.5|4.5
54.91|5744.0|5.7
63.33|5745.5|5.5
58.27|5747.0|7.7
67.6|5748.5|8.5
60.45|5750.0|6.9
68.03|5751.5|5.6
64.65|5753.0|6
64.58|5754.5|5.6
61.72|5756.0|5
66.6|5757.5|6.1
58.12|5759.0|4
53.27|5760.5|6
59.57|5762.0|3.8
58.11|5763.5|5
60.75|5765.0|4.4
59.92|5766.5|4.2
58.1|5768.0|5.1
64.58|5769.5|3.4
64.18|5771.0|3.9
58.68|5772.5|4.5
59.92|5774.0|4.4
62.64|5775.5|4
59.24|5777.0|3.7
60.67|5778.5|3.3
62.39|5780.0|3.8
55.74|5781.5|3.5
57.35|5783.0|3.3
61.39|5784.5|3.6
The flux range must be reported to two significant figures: 11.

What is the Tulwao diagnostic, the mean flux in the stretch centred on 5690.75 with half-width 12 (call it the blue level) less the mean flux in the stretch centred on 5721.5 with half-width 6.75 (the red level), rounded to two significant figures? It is -2.9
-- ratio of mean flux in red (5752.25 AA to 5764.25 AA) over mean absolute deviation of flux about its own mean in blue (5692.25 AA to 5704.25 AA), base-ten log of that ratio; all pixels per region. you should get 1.28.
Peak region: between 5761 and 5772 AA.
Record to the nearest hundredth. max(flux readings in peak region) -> 64.58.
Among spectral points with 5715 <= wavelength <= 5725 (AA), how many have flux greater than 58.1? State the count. 5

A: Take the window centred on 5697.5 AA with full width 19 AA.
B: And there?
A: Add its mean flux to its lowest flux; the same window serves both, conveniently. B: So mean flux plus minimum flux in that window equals 107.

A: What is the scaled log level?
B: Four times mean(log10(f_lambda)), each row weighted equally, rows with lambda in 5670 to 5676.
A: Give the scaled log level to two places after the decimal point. 7.11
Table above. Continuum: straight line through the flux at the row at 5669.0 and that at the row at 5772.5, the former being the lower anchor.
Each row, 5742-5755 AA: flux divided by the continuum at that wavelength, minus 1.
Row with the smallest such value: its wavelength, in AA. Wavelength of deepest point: 5742.5 AA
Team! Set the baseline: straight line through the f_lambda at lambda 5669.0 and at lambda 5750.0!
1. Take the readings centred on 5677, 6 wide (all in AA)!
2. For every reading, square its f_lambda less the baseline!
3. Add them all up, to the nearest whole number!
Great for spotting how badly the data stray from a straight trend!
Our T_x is 770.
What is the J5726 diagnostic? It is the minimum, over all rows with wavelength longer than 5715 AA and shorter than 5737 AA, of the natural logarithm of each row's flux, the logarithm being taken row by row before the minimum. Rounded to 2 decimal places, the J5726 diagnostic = 3.83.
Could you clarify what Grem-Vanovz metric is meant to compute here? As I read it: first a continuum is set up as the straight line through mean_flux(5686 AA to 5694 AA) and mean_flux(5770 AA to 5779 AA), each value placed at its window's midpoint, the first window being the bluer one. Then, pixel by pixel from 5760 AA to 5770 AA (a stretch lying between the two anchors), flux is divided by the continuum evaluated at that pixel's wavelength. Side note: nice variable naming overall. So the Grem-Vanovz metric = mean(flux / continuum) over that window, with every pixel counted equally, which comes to 0.98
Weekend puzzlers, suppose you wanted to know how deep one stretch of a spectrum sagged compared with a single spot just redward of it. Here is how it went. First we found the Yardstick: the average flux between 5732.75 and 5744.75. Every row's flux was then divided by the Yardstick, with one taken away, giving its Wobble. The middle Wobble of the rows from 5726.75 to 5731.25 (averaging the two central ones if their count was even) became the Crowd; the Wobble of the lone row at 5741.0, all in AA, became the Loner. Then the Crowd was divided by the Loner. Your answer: -1.6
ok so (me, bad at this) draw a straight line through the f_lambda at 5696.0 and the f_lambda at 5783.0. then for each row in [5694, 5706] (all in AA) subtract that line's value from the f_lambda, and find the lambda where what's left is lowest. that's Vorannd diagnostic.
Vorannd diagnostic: 5694.5 AA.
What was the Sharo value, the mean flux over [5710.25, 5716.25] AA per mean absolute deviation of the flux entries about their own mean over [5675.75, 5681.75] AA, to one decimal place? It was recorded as 27.6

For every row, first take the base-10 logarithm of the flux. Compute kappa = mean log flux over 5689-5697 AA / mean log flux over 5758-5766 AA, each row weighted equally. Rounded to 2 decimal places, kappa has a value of 1.00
